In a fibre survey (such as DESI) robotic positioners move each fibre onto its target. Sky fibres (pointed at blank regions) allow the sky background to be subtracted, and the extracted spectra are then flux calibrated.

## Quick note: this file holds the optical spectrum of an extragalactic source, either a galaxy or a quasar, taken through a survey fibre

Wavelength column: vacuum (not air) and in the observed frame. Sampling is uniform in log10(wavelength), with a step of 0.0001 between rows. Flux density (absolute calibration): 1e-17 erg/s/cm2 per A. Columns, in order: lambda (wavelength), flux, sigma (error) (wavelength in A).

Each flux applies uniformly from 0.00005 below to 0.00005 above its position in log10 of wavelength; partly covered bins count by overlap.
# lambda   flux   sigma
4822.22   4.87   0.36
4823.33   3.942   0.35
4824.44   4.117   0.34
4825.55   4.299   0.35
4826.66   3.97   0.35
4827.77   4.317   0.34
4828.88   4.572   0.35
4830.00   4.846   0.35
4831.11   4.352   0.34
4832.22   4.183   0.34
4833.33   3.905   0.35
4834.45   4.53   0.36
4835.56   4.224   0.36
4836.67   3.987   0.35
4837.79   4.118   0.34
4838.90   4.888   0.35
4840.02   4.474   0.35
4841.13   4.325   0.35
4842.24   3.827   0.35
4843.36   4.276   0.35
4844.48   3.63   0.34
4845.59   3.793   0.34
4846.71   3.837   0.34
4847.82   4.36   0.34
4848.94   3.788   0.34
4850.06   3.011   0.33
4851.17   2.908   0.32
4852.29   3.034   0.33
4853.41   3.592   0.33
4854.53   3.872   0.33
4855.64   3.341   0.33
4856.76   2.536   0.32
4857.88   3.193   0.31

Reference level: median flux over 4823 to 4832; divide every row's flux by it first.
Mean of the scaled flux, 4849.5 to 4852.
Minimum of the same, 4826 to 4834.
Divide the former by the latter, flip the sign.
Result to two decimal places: -0.76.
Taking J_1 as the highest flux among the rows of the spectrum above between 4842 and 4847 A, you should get 4.276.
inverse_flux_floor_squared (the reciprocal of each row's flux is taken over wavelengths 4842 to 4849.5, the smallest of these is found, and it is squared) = 0.053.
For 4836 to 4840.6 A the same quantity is 0.042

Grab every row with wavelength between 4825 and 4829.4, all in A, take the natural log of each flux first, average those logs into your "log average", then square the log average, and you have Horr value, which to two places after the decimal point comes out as 2.12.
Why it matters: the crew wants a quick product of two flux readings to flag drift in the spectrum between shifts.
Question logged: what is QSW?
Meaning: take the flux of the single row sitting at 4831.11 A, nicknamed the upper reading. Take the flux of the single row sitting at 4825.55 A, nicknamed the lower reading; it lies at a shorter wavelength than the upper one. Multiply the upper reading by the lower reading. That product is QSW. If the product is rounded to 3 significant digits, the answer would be 18.7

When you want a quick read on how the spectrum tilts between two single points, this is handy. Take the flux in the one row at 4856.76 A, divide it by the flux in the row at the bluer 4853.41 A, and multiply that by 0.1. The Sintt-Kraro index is 0.071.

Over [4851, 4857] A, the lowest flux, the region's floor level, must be 2.536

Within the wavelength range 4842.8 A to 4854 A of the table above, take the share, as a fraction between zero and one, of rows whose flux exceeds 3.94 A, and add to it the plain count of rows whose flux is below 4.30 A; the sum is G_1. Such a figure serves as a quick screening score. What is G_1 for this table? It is 9.2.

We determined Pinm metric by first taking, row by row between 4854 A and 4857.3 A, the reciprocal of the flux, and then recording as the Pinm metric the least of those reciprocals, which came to 0.258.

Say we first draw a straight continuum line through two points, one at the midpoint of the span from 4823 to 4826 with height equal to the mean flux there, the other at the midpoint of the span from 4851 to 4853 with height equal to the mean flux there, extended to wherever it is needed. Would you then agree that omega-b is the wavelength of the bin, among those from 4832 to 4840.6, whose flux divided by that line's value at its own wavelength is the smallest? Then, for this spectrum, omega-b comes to 4833.33 A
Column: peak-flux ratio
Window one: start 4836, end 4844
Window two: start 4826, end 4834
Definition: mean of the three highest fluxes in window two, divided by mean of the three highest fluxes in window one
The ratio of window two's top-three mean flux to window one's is 1.01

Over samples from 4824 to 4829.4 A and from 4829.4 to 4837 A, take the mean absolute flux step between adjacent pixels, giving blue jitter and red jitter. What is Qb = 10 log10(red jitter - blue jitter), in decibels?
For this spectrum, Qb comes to -11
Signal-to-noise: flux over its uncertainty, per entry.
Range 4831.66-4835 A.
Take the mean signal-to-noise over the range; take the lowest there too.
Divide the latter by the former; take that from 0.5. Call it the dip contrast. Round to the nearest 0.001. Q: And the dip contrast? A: -0.429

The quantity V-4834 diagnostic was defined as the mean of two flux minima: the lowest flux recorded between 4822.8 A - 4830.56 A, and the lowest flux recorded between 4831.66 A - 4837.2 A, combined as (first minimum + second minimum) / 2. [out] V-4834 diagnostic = 3.92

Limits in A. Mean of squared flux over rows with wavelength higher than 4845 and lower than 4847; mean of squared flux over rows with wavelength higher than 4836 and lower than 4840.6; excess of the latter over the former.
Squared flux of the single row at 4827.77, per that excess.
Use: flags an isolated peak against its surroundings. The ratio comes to 4.0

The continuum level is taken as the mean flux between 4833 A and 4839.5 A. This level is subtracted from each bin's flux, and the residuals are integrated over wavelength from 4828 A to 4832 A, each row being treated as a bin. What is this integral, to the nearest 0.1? 1.0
